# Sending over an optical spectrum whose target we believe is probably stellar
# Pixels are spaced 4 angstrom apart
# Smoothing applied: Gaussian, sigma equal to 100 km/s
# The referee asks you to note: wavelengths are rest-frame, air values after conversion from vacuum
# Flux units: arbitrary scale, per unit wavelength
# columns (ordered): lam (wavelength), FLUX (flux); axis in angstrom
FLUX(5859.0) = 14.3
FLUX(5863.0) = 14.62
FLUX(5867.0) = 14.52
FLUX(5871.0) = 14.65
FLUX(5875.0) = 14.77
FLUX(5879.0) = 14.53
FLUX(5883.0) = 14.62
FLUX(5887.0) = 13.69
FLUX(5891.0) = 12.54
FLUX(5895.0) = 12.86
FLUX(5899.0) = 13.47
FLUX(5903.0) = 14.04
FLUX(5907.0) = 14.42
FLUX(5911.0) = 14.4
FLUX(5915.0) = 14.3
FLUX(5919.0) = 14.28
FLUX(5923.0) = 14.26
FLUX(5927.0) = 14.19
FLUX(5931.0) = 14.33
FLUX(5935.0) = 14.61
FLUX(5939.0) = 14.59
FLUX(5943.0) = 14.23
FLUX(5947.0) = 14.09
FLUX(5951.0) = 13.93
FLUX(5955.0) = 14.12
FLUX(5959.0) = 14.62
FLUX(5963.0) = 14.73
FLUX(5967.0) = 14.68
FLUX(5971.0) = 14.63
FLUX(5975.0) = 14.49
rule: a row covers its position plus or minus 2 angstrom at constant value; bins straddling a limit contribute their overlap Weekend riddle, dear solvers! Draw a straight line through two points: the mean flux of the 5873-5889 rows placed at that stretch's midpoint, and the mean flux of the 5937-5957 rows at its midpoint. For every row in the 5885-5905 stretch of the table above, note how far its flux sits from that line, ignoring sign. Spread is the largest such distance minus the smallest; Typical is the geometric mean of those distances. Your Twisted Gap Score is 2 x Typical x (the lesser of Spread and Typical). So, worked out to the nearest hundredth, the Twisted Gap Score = 1.50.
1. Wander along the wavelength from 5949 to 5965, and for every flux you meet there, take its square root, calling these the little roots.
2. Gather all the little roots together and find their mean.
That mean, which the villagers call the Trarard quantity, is 3.79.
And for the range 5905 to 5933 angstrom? 3.78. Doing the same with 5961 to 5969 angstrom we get 3.83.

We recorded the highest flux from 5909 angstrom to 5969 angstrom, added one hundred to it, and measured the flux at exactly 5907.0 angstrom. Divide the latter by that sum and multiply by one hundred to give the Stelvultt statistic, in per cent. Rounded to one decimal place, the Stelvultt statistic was 12.6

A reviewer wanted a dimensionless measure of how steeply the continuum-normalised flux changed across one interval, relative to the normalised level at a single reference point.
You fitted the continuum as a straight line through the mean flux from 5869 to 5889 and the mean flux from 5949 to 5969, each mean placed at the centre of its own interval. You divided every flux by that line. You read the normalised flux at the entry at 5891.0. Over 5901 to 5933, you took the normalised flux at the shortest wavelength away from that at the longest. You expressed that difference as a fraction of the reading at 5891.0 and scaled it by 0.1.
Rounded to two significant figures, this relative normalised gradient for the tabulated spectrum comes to 0.0024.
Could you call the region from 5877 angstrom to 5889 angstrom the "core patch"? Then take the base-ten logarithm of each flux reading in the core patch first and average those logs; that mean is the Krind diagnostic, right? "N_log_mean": 1.15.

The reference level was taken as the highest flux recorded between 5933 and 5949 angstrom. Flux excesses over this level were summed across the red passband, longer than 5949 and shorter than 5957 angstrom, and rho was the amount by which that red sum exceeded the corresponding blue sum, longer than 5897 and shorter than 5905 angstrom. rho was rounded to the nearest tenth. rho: 0.5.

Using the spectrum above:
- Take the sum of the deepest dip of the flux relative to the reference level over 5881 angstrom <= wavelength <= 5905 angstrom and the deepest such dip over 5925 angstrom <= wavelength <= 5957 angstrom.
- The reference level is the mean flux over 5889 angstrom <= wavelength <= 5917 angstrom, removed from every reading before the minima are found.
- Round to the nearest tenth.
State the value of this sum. -1.0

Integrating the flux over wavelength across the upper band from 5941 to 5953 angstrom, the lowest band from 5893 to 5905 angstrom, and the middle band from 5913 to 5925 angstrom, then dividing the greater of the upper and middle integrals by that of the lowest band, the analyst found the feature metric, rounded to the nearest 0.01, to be 1.06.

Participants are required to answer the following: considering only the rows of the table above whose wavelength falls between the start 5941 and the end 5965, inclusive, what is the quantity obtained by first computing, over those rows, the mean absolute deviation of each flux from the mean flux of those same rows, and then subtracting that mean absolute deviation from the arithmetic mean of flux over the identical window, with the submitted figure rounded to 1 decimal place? 14.0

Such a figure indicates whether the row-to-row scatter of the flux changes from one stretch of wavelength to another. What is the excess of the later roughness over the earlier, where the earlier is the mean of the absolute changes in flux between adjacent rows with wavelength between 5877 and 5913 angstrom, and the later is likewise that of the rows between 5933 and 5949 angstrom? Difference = -0.34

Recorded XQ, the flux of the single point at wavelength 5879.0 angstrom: 14.53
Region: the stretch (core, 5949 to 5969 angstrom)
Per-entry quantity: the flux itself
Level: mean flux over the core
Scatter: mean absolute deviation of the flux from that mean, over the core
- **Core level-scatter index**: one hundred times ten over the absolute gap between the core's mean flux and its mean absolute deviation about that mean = 70.9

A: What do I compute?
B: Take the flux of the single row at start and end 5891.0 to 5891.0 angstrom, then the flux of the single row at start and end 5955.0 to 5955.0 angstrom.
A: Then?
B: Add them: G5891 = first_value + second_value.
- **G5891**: 26.7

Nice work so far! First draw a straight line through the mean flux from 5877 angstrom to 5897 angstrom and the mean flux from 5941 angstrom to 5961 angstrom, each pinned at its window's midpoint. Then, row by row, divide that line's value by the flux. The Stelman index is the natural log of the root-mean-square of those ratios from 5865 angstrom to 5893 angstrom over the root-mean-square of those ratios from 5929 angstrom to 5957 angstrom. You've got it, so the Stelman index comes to -0.029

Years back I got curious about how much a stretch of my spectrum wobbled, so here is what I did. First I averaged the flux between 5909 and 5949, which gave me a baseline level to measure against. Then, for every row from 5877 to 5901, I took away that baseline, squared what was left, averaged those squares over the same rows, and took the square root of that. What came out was 1.1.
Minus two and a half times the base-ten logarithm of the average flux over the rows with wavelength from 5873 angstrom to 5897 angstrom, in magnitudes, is -2.852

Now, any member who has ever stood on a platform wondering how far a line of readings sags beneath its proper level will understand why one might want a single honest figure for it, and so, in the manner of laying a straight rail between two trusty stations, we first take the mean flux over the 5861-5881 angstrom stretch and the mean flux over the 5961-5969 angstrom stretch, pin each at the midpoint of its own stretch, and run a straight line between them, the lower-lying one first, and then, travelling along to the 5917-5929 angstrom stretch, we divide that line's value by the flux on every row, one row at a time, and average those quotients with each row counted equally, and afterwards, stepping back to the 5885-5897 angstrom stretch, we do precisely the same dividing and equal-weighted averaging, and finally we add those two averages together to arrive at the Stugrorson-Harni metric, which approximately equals 2.15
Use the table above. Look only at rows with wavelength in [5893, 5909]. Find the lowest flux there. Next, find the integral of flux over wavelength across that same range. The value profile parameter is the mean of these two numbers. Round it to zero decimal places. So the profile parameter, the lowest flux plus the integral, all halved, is 116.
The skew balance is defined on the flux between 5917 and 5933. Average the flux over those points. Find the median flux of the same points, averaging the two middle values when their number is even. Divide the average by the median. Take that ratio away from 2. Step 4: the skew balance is 1.00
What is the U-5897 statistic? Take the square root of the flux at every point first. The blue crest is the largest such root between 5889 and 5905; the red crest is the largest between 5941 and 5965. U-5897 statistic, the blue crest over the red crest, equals 0.98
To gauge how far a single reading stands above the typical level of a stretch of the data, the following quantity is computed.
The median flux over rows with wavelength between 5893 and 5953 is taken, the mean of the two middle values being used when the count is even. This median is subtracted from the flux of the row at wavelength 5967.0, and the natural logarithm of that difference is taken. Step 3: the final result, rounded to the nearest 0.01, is -0.87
